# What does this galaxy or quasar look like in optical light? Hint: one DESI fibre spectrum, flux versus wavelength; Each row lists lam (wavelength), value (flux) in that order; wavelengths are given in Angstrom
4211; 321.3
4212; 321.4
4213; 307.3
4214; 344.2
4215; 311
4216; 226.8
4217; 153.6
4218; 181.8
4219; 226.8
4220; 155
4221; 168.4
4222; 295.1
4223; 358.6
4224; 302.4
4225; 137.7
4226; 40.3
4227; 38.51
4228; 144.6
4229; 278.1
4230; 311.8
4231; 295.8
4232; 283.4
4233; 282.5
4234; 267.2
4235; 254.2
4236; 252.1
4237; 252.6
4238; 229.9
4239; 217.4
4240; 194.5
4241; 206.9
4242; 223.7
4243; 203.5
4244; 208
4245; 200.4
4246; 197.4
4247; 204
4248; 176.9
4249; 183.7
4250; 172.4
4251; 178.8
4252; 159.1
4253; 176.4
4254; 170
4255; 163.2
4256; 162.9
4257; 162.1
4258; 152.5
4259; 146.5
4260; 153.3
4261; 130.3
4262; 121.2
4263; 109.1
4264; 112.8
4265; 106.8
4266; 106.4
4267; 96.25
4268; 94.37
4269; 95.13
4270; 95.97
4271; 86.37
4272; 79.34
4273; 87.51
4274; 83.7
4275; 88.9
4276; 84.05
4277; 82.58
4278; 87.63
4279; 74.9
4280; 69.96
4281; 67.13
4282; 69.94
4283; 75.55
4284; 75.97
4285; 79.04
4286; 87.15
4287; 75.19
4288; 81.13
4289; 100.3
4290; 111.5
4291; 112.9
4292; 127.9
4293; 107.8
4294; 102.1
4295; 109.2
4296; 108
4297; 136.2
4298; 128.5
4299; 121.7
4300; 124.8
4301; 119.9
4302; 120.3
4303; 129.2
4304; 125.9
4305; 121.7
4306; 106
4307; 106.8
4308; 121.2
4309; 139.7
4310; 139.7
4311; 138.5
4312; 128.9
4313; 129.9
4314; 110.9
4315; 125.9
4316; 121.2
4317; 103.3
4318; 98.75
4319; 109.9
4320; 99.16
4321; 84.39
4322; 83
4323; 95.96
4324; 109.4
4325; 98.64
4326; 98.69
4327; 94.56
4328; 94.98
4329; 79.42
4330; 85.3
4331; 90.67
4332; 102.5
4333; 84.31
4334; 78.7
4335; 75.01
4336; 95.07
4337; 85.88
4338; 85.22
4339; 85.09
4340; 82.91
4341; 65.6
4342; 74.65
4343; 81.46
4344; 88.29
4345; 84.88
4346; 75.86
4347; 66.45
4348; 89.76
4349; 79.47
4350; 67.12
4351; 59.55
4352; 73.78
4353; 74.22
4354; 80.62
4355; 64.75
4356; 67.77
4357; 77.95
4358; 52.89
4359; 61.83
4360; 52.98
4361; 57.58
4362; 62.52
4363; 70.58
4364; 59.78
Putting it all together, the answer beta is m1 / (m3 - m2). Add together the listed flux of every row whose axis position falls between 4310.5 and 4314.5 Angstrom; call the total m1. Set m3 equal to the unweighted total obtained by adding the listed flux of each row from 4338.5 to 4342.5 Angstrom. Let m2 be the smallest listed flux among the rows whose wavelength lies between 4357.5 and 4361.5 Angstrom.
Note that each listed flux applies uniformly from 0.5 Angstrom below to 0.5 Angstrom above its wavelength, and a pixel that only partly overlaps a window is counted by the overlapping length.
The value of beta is 2.0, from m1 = 508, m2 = 52.89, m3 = 308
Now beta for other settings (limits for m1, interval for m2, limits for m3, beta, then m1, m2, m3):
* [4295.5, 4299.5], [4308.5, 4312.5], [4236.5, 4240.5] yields 0.6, 494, 128.9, 894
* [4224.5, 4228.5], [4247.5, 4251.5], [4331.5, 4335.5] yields 2.1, 361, 172.4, 341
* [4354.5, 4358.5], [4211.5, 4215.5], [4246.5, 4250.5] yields 0.6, 263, 307.3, 737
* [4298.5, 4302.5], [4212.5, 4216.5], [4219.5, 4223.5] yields 0.6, 487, 226.8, 977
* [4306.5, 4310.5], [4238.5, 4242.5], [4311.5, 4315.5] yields 1.7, 507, 194.5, 496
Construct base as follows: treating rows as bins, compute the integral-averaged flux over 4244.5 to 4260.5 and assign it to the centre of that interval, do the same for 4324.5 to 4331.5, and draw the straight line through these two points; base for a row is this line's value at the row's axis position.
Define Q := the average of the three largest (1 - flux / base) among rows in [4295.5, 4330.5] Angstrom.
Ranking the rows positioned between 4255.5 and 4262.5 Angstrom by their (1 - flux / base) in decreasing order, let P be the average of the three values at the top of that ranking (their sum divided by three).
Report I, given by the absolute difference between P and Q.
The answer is 0.04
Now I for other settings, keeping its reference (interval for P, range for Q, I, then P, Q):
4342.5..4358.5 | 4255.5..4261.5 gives 0.04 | 0.10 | 0.13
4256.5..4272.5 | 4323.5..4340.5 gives 0.33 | 0.44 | 0.10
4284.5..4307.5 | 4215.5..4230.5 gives 0.22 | 0.42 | 0.64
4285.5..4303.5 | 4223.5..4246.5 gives 0.24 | 0.40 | 0.64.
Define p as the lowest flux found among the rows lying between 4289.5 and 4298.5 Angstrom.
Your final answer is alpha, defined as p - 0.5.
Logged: 102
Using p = 102.1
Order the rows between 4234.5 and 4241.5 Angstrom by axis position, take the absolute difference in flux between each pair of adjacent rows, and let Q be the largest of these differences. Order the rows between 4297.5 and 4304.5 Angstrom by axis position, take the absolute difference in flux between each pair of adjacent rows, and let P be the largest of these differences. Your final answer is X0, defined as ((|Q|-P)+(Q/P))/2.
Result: 8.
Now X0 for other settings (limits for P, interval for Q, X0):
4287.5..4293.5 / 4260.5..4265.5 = -4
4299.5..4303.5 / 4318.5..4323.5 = 4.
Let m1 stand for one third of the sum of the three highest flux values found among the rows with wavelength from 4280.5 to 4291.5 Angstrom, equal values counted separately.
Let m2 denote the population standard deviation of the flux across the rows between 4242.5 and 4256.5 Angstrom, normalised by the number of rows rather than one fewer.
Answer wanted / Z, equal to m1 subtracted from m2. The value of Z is -92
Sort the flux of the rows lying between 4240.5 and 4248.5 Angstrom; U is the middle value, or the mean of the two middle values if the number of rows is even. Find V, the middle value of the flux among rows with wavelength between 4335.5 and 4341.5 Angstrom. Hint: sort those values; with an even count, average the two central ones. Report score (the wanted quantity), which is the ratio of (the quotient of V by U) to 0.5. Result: 0.8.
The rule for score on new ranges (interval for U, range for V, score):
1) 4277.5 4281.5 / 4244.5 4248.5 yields 5.5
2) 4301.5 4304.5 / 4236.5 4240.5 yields 3.6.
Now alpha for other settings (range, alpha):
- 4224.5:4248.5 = 38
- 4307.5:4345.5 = 65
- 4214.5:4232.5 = 38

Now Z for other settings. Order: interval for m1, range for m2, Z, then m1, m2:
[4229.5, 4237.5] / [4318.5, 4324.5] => -286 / 297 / 11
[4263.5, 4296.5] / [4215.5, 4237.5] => -34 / 118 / 83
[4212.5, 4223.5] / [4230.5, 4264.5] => -289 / 338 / 49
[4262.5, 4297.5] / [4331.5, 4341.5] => -116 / 126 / 10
